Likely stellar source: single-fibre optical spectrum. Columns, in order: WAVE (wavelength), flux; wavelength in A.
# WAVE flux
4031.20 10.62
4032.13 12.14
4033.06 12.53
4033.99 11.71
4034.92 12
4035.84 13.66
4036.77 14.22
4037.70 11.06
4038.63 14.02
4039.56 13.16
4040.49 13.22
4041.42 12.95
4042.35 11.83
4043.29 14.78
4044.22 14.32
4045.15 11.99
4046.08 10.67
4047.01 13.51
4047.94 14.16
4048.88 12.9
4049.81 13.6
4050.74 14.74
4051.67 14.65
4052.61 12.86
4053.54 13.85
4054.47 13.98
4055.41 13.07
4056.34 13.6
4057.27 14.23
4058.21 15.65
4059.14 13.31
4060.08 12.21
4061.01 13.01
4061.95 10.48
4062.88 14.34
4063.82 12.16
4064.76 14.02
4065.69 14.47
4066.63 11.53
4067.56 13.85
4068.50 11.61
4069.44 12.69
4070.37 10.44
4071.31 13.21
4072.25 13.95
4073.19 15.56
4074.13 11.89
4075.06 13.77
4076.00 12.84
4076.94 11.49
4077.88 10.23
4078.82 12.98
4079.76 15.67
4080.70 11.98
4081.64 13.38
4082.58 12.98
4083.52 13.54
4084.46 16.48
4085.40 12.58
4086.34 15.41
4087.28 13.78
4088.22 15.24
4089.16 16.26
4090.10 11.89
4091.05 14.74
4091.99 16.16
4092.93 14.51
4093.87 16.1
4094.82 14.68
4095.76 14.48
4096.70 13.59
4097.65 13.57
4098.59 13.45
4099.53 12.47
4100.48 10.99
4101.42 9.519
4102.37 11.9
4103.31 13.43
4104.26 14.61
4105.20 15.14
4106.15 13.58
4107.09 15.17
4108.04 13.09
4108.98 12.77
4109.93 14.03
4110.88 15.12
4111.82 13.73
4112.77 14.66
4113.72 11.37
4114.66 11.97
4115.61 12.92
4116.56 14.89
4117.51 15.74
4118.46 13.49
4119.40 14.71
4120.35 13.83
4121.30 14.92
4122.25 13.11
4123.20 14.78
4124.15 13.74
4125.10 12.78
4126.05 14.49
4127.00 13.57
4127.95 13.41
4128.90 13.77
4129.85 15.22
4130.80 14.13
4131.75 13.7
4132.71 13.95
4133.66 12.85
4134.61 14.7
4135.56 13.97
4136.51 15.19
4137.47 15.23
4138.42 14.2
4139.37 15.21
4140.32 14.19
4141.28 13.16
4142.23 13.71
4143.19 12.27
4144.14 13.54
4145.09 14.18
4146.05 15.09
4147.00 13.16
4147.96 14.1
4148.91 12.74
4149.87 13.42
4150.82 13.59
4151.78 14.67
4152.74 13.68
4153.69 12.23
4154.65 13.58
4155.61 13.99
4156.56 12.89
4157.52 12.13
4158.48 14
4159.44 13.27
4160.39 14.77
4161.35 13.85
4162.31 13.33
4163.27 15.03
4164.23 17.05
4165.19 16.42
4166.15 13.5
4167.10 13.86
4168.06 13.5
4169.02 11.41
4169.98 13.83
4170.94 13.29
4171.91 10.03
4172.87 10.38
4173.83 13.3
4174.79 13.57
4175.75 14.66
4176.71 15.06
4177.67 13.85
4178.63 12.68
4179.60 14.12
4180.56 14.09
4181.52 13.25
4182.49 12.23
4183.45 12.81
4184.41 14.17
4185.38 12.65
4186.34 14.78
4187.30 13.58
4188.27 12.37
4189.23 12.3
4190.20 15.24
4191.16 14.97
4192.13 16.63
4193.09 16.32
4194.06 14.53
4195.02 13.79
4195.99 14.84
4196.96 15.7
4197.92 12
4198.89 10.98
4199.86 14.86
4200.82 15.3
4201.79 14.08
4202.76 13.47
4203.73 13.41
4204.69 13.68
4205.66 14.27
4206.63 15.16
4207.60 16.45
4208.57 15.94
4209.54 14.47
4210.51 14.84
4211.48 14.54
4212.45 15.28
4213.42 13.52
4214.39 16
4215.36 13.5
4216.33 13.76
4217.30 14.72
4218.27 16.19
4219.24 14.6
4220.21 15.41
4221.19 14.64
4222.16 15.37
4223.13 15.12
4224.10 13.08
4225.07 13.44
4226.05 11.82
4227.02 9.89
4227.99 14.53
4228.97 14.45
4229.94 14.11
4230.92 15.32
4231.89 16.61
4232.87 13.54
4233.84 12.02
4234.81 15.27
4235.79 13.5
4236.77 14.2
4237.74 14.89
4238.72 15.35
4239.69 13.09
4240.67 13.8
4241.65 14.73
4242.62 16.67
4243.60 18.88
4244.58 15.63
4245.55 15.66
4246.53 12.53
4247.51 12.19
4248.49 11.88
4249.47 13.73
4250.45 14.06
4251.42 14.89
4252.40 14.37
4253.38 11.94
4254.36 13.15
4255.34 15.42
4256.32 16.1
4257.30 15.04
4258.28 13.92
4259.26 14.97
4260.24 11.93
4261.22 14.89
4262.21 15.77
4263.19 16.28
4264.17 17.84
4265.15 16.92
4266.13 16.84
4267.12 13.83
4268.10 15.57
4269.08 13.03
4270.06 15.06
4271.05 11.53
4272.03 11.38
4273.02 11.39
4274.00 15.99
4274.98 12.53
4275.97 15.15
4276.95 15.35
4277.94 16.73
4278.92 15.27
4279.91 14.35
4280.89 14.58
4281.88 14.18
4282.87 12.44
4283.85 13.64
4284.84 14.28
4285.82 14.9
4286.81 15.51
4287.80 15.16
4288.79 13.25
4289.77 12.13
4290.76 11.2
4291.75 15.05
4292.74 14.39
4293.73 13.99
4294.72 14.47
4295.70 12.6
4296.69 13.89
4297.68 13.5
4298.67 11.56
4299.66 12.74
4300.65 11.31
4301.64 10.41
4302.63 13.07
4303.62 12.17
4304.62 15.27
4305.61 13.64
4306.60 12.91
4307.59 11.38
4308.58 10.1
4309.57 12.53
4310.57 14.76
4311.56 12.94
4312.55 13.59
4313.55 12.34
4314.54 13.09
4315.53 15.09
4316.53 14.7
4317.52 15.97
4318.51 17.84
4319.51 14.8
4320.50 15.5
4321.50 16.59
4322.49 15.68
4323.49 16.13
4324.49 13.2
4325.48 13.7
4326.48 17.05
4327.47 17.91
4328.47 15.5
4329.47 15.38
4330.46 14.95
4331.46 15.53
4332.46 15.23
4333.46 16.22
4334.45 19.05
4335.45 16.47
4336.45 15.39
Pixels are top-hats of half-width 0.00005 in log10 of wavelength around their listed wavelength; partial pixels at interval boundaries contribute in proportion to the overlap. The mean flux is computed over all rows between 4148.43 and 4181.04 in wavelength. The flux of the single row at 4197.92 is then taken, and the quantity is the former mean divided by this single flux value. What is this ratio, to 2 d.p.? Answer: 1.13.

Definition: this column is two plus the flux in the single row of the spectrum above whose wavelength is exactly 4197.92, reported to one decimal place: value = 14.0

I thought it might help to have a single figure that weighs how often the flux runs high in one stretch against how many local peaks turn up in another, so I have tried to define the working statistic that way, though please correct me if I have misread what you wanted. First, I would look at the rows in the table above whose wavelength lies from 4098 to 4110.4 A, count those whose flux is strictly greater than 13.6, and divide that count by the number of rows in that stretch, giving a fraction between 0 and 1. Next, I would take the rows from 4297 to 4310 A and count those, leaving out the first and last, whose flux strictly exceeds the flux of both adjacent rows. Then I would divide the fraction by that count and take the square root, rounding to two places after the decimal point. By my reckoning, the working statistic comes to 0.32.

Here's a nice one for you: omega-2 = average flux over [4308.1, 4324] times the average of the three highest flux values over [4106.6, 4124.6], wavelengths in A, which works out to 222.1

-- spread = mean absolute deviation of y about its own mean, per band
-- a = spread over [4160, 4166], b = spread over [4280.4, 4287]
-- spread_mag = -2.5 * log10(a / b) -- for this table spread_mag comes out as -0.5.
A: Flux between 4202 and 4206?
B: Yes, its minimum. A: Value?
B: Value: 13.41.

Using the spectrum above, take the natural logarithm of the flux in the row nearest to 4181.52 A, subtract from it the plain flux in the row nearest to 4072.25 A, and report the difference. -11.4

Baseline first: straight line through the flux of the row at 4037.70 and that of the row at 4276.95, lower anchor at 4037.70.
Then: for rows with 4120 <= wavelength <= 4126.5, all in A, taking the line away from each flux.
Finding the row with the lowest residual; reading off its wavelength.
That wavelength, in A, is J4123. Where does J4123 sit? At 4125.10 A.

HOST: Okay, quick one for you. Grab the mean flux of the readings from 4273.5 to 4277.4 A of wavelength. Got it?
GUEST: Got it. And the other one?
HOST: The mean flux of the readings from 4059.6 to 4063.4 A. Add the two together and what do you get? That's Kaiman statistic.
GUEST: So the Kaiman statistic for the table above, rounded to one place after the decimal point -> 27.3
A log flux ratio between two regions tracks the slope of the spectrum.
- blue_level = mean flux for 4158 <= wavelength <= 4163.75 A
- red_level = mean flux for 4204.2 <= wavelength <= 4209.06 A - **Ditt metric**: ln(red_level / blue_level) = 0.073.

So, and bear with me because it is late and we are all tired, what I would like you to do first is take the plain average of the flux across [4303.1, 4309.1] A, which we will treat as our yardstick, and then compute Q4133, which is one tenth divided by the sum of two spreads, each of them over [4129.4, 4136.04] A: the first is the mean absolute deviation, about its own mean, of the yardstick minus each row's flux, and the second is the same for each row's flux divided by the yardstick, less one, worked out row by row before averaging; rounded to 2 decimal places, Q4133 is 0.18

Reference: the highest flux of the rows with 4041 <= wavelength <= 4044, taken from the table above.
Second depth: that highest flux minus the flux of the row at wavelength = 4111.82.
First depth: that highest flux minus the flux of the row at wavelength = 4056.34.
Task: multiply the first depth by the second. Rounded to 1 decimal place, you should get 1.2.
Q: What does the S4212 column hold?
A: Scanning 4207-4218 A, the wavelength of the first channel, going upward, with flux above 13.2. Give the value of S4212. 4207.60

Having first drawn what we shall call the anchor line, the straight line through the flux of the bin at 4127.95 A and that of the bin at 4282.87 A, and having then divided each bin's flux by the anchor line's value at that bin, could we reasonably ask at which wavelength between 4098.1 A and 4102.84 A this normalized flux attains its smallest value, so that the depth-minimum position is 4101.42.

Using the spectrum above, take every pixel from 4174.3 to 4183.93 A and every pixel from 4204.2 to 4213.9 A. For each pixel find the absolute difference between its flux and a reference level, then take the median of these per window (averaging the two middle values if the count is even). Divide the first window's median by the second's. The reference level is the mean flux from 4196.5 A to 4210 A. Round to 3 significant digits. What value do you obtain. 1.11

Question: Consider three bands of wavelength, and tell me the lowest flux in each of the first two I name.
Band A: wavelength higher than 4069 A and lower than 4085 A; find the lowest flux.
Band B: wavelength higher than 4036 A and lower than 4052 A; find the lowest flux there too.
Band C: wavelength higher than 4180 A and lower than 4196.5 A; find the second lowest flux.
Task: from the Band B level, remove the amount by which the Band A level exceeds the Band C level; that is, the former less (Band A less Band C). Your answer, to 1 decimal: 12.7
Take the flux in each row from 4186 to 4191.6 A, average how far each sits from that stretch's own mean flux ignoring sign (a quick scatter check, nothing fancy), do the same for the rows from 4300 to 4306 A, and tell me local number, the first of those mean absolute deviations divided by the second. 0.83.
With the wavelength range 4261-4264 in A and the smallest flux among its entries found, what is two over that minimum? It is 0.134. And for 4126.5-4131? 0.149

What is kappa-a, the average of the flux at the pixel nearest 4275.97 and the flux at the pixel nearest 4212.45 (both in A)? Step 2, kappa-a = 15.2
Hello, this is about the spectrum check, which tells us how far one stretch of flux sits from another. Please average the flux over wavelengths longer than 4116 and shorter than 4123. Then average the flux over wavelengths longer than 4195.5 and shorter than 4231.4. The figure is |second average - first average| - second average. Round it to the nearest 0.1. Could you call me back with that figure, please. -14.2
